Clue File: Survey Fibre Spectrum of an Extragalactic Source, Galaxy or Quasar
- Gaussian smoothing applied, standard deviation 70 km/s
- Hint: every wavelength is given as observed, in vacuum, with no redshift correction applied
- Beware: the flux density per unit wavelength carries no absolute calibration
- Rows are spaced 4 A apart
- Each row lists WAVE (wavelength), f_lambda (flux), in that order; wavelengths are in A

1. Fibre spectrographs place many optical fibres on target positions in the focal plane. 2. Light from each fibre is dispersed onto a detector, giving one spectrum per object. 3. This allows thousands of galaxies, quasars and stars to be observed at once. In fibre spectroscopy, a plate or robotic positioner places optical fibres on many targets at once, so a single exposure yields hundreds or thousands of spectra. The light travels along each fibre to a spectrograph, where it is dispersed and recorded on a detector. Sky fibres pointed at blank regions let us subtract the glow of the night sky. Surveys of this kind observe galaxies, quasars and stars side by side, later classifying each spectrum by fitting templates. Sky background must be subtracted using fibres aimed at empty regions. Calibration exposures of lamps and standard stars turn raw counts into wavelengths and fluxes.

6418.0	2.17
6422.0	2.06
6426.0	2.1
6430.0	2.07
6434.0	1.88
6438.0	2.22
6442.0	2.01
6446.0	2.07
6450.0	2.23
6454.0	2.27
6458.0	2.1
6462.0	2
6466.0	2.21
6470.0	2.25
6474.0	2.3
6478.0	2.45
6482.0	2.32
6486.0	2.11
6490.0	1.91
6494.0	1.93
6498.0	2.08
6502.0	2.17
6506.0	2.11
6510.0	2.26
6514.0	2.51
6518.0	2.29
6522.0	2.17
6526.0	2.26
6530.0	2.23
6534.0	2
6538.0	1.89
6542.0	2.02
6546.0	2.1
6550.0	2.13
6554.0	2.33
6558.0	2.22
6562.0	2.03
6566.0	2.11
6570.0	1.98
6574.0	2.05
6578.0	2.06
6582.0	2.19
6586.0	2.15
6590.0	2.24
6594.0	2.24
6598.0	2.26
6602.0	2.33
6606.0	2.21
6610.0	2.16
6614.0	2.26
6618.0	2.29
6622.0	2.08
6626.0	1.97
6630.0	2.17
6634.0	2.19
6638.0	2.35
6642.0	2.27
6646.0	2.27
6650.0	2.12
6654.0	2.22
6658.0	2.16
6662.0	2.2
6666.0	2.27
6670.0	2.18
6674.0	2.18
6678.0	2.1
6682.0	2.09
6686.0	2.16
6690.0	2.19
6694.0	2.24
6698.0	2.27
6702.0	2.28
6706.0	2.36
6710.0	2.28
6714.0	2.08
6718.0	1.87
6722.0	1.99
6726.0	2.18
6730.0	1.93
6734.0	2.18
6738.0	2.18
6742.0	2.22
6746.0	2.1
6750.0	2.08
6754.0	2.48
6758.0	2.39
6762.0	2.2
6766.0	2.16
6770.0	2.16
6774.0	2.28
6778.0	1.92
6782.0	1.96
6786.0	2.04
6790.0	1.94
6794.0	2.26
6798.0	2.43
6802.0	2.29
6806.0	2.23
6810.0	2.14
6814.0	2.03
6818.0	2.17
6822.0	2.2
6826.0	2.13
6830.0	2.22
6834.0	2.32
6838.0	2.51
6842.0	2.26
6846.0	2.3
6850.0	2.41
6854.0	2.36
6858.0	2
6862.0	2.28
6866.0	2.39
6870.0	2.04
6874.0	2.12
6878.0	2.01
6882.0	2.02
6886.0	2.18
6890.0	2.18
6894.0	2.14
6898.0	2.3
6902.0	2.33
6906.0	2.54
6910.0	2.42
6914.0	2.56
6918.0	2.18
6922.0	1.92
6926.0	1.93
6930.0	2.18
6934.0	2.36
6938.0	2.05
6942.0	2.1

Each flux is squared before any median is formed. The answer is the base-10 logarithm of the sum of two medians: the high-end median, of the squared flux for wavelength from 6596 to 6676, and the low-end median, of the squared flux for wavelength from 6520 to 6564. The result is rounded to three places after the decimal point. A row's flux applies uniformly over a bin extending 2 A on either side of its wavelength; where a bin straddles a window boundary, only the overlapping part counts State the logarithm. 0.973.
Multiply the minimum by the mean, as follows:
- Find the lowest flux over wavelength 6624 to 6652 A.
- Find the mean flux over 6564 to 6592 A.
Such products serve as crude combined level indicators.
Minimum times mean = 4.2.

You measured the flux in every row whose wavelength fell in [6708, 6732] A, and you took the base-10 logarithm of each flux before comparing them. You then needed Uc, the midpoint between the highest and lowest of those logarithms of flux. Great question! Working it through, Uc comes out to 0.315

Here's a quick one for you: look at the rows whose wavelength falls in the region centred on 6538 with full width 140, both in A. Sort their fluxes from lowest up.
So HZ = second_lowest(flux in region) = 1.91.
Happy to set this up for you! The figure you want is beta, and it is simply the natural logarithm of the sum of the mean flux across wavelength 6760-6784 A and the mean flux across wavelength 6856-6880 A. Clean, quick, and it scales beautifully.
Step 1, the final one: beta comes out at 1.45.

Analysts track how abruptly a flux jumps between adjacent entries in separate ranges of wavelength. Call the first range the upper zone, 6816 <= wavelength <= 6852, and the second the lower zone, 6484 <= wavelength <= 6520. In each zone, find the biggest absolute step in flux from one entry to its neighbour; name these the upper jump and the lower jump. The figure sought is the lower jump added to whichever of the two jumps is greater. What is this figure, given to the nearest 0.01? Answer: 0.50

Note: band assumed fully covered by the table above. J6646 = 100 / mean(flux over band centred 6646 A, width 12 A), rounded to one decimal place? 45.0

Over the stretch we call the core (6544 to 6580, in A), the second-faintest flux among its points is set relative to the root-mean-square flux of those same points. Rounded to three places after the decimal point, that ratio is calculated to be 0.960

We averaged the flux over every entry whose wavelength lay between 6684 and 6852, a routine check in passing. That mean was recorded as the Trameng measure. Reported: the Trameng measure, 2.19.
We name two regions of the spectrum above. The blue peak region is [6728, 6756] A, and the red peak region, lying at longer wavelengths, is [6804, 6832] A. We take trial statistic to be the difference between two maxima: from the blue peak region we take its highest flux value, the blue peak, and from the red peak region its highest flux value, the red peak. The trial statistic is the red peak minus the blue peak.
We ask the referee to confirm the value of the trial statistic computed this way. -0.25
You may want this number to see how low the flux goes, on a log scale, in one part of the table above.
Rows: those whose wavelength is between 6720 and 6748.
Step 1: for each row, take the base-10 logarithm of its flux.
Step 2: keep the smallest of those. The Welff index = 0.286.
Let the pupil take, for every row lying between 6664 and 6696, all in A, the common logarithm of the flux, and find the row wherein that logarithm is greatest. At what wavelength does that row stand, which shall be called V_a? 6666.0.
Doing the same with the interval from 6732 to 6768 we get 6754.0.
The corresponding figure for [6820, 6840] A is 6838.0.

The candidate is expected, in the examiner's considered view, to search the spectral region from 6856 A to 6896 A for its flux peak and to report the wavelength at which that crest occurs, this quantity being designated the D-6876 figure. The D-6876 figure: 6866.0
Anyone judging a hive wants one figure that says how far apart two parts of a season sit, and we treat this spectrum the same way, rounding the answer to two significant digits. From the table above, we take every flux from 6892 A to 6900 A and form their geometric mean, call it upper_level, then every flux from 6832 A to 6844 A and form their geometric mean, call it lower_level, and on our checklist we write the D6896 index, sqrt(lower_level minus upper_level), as 0.38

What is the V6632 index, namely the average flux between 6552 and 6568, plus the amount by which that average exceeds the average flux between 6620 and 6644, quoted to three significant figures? 2.17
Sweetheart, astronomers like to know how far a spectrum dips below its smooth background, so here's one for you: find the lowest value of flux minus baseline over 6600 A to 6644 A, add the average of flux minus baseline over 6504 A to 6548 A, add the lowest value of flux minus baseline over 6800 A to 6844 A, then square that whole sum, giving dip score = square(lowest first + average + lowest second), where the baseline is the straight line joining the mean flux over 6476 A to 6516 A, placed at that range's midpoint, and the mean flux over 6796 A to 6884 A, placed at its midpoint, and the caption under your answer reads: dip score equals 0.192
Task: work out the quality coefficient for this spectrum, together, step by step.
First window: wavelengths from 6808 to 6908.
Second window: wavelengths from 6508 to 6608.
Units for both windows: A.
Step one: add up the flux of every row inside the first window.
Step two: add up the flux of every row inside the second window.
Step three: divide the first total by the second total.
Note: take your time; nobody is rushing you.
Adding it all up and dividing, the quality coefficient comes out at 1.02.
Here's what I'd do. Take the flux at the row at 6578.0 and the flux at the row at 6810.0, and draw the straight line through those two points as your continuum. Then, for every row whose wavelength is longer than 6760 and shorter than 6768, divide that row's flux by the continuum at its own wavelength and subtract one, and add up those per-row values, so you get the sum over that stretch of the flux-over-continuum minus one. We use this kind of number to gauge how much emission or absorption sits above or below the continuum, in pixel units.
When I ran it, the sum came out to 0.05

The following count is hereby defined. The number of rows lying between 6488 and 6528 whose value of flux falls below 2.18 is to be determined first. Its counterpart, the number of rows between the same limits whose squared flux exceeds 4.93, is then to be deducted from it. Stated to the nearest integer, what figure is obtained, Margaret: 2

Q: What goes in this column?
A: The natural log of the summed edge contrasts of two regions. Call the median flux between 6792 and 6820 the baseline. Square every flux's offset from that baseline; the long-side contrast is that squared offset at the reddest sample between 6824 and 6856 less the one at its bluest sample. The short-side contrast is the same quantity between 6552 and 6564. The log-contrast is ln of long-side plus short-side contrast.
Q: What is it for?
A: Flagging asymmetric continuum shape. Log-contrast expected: -3.3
